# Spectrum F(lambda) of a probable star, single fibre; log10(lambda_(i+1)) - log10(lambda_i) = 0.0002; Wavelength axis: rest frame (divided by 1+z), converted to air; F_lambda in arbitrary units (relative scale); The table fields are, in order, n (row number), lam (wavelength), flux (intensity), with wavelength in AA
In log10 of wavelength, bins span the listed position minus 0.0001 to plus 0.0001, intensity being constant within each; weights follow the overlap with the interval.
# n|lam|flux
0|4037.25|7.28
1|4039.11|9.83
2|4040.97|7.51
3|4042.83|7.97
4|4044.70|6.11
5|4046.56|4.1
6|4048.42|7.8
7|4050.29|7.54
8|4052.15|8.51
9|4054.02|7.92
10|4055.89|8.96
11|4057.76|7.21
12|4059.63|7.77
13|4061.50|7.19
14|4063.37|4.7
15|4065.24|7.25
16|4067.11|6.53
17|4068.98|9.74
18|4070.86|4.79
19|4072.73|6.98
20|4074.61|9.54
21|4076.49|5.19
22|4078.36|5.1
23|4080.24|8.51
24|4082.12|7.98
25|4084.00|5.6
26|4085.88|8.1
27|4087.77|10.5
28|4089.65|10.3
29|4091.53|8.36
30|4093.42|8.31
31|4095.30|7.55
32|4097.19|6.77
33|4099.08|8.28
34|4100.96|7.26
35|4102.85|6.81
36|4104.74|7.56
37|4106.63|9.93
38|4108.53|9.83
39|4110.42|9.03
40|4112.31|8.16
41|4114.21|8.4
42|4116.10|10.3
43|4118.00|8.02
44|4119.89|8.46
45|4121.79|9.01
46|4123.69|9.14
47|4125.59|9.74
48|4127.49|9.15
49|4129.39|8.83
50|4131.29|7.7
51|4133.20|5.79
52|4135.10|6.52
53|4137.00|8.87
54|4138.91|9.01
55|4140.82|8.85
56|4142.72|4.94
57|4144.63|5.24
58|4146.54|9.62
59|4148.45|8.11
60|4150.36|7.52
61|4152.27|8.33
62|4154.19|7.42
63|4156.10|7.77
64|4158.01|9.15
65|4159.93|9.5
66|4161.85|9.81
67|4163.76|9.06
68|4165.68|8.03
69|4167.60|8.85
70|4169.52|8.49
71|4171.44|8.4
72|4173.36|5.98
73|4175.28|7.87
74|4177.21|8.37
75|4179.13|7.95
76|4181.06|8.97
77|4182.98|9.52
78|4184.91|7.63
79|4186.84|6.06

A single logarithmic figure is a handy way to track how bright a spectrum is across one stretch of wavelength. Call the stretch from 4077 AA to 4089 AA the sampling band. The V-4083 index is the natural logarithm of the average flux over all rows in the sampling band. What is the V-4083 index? 2.03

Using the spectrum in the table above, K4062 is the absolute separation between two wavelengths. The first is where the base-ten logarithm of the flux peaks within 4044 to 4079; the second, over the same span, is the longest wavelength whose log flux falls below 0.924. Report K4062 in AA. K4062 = 9.4 AA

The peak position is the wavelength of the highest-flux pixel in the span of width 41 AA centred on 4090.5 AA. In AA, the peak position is 4087.77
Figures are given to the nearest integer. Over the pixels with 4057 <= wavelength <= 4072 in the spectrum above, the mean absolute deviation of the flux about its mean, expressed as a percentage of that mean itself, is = 17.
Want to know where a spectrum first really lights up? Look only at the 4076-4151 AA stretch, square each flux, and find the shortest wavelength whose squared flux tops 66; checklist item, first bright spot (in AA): 4080.24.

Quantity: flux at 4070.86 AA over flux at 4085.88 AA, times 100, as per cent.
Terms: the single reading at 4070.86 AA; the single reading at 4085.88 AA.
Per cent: 59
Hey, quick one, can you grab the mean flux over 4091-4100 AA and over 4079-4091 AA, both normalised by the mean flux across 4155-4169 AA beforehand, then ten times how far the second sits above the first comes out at 0.7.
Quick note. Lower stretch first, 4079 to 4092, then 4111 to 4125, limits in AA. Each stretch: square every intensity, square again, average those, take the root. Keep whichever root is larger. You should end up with 79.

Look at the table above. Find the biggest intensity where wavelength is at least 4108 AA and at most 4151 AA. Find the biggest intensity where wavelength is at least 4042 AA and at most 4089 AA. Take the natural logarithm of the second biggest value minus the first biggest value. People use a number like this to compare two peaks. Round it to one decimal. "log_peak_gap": -1.6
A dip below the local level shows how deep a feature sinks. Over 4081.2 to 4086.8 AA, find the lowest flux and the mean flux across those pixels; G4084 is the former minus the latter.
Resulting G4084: -1.6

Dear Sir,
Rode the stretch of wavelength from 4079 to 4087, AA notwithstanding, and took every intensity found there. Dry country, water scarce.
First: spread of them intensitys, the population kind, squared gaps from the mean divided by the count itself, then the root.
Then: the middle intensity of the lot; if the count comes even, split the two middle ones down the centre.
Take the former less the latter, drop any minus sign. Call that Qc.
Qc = 6.9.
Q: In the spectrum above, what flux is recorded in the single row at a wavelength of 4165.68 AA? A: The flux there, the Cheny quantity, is 8.03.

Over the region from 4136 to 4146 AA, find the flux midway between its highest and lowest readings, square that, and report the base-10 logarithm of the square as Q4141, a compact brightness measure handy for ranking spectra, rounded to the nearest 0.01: 1.69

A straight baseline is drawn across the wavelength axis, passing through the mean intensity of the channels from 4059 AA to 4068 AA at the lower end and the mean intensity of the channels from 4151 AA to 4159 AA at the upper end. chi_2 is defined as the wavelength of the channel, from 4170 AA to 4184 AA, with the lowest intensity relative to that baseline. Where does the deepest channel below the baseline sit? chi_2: 4173.36 AA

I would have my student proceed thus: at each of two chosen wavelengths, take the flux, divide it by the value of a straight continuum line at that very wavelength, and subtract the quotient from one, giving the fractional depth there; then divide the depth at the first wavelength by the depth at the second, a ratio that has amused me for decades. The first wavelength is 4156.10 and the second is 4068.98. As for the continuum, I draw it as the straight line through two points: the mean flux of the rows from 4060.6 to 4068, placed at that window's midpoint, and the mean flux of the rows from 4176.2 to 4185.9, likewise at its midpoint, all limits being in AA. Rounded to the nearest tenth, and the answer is -0.1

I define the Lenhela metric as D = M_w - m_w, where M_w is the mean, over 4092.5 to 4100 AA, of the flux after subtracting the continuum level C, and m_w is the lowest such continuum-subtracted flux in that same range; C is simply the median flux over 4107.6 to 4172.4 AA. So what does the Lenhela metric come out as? 1.0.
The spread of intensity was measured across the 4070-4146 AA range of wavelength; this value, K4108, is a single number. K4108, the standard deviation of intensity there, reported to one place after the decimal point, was 1.6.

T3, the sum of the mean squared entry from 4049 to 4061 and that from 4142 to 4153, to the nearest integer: 120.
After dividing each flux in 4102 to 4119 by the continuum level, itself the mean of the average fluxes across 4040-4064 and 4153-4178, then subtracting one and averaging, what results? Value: 0.12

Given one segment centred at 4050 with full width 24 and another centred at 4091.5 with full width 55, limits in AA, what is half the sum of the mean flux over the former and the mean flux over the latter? 7.76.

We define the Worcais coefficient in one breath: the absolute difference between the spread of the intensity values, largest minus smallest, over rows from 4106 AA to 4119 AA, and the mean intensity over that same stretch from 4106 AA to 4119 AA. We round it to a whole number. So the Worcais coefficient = 7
